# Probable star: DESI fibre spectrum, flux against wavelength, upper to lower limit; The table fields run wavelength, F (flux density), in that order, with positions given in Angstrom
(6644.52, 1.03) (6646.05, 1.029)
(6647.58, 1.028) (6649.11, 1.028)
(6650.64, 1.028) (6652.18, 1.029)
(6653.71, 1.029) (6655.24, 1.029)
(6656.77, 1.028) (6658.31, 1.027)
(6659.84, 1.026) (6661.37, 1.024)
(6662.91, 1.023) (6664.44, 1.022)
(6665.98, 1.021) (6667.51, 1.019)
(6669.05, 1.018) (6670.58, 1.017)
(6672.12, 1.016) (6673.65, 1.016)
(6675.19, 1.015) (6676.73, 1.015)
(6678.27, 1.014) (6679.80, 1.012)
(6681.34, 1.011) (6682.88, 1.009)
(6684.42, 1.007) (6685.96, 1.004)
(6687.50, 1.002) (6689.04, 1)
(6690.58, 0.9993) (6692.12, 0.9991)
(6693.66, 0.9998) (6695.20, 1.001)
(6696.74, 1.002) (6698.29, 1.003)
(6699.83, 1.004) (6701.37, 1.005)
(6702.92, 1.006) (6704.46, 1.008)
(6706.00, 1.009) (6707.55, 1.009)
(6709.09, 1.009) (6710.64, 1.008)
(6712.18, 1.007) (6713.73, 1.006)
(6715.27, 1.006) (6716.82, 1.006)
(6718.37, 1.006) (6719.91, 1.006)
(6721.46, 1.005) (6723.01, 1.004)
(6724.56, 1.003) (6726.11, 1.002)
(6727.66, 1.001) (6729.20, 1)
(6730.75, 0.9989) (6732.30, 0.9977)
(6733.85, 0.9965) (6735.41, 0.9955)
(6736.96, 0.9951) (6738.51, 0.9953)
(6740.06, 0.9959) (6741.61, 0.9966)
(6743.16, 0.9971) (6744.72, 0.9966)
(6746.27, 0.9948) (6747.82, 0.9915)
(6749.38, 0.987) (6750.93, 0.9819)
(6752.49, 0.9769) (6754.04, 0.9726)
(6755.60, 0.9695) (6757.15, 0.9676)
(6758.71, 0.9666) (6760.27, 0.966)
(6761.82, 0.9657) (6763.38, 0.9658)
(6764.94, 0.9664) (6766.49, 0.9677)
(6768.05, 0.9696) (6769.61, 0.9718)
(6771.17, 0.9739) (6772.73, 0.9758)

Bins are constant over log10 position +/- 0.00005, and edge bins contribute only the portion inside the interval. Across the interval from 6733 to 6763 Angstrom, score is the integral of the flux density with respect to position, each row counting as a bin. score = 29.5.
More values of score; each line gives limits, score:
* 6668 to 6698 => 30.2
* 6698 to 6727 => 29.2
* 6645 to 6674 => 29.7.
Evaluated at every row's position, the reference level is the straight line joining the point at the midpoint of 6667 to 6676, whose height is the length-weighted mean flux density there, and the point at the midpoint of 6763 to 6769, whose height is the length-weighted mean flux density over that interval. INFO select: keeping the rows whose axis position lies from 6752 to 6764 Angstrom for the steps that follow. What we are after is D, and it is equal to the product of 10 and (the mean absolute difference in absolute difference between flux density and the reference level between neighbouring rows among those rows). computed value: 0.008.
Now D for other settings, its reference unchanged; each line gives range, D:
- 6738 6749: 0.013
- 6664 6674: 0.004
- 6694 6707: 0.019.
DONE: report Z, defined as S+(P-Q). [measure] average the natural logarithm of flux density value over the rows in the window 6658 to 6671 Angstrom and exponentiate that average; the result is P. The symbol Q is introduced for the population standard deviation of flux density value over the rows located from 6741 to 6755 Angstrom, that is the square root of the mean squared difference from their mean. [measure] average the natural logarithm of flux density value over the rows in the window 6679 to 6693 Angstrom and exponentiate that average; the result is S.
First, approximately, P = 1.02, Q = 0.0087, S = 1.00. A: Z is 2.018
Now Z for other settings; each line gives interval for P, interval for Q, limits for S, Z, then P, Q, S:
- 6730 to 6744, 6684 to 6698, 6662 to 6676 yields 2.013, 1.00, 0.0024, 1.02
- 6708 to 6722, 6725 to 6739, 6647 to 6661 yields 2.032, 1.01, 0.0025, 1.03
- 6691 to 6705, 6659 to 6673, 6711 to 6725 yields 2.005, 1.00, 0.0032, 1.01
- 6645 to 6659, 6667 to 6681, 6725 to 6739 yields 2.024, 1.03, 0.0020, 1.00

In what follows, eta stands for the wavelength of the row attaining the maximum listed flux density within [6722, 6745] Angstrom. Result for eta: 6723.01 Angstrom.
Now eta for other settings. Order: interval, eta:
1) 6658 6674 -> 6658.31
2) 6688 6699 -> 6698.29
